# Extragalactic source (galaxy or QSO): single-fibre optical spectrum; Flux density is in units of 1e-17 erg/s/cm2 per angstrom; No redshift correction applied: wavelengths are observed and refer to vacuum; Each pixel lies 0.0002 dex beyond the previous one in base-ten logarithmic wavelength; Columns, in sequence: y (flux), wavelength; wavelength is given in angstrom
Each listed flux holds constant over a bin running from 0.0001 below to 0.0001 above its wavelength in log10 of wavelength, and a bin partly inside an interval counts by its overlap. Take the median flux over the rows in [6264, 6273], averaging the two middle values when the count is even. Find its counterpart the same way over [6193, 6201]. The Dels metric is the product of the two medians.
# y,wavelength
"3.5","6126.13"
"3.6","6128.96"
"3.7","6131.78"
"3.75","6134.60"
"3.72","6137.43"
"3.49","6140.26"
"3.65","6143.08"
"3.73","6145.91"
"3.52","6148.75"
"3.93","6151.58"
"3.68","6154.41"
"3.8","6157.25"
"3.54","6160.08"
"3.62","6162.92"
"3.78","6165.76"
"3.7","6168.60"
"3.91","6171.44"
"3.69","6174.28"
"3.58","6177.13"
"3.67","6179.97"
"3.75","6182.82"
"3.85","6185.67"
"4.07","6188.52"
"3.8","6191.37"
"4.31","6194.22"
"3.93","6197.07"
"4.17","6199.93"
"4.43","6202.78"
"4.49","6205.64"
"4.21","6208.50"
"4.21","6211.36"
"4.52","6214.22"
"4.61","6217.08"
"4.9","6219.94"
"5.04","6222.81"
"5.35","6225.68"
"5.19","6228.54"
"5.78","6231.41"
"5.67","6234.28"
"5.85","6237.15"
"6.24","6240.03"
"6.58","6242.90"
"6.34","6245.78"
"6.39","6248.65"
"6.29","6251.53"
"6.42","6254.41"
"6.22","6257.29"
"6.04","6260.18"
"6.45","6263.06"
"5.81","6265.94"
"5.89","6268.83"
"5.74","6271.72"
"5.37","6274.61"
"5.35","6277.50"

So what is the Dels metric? 24.2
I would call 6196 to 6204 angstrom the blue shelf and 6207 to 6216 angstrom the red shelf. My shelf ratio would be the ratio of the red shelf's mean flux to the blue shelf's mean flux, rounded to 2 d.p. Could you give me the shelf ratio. 1.03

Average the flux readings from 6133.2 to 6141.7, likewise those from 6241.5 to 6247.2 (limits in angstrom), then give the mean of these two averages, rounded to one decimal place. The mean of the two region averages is 5.1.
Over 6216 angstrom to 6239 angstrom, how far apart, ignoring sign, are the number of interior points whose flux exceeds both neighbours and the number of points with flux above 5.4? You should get 1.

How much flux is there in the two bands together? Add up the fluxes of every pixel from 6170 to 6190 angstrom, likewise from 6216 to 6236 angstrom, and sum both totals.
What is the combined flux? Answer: 63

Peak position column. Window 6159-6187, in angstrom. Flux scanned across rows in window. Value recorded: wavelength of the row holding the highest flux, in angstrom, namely 6171.44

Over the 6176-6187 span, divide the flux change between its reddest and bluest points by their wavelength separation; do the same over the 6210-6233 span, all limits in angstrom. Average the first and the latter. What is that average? 0.05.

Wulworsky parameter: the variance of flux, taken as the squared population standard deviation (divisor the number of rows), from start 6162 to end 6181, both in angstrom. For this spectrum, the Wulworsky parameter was 0.010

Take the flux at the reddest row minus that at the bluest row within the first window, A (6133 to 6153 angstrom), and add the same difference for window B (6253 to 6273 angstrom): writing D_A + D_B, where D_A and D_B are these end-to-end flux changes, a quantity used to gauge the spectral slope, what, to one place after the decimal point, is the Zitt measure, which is -0.5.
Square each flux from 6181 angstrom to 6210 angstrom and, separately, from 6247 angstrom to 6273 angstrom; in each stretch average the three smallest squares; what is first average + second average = 48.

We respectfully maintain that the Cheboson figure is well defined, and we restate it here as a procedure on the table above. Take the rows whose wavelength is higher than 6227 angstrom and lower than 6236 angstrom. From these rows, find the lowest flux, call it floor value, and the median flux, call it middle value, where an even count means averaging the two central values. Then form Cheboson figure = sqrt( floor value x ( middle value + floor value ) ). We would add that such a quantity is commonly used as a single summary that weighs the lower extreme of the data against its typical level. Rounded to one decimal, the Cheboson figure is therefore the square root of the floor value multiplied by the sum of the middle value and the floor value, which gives 7.5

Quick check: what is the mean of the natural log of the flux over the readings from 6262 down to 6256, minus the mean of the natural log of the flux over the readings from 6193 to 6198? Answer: 0.40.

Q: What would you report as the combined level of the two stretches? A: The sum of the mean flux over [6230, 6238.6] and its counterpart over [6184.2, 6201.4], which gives 9.8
